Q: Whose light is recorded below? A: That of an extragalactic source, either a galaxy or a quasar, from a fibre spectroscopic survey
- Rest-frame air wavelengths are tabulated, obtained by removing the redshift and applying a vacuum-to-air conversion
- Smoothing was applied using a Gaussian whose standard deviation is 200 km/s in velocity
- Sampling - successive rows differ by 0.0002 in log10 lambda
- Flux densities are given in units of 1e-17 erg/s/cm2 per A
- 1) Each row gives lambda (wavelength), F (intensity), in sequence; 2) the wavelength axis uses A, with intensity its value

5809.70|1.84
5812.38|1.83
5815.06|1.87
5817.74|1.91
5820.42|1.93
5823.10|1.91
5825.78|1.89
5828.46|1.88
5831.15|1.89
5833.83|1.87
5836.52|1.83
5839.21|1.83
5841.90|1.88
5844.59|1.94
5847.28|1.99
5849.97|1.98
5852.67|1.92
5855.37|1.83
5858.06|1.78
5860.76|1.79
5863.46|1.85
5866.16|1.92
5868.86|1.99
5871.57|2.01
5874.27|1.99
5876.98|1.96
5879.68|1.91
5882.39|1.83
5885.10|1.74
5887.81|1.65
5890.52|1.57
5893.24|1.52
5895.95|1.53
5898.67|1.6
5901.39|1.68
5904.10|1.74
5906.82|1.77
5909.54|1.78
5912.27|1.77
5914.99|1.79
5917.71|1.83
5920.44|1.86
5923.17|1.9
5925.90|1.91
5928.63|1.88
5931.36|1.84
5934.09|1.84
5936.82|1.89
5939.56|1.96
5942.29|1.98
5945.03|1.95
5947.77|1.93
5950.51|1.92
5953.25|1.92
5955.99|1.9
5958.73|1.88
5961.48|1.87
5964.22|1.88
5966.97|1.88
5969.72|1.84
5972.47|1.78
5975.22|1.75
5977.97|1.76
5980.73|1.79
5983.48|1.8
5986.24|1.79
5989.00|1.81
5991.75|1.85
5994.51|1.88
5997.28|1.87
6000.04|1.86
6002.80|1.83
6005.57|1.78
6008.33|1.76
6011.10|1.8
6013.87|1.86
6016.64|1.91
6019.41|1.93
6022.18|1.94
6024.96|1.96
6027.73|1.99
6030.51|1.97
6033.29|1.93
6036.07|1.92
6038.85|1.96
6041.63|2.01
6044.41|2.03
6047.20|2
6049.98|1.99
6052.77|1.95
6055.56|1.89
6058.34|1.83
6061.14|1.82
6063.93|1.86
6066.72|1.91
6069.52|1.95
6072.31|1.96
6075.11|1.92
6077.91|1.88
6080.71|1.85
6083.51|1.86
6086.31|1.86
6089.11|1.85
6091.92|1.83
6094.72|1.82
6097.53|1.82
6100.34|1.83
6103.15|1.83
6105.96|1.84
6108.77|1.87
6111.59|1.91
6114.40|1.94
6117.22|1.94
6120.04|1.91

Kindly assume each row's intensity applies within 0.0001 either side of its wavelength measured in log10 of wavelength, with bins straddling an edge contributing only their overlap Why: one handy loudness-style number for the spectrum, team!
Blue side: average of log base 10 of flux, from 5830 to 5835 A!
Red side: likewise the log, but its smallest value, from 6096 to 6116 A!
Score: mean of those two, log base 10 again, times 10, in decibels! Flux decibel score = -5.73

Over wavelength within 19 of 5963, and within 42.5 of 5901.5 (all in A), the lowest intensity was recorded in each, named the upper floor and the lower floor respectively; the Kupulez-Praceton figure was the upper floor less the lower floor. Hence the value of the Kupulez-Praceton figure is 0.23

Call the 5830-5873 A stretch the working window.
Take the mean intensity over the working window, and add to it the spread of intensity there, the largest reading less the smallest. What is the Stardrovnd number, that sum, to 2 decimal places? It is 2.12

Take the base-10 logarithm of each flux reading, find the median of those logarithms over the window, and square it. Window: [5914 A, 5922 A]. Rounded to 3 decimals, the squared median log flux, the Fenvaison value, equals 0.069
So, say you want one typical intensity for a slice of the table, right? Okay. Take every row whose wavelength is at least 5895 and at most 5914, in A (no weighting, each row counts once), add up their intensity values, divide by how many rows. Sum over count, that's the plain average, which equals 1.70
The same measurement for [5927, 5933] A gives 1.86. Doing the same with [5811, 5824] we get 1.89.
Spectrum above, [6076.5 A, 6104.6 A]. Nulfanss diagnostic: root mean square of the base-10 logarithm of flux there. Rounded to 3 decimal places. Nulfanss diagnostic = 0.266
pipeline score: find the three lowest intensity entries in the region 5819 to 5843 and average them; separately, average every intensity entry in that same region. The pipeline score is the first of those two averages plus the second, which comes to 3.72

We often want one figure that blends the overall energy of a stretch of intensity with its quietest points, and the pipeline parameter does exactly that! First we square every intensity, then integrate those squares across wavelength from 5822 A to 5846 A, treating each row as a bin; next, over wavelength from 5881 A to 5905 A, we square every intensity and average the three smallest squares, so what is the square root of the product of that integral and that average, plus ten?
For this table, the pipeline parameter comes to 24.2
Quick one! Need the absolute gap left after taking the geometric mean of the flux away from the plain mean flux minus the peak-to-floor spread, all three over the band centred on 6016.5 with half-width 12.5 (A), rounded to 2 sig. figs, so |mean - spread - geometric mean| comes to 0.23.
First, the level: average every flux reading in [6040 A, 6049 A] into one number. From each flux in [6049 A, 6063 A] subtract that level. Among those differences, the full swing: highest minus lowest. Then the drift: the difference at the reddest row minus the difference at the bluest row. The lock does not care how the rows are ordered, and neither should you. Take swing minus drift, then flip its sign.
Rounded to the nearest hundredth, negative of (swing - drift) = -0.34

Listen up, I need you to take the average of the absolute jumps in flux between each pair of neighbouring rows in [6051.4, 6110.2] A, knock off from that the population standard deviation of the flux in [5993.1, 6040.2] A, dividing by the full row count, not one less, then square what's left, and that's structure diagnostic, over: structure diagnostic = 0.002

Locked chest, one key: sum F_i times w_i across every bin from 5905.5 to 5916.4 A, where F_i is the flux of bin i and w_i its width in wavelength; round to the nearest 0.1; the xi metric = 19.4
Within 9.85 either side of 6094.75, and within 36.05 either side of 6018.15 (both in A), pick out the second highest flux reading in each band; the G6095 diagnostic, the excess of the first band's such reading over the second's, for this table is -0.16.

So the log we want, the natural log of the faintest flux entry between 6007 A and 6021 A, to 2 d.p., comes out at 0.57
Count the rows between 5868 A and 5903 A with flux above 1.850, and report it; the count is 5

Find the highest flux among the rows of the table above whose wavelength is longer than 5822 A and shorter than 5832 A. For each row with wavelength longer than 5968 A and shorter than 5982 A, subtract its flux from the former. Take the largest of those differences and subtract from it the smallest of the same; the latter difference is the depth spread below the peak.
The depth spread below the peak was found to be 0.09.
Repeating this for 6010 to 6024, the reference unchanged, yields 0.14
